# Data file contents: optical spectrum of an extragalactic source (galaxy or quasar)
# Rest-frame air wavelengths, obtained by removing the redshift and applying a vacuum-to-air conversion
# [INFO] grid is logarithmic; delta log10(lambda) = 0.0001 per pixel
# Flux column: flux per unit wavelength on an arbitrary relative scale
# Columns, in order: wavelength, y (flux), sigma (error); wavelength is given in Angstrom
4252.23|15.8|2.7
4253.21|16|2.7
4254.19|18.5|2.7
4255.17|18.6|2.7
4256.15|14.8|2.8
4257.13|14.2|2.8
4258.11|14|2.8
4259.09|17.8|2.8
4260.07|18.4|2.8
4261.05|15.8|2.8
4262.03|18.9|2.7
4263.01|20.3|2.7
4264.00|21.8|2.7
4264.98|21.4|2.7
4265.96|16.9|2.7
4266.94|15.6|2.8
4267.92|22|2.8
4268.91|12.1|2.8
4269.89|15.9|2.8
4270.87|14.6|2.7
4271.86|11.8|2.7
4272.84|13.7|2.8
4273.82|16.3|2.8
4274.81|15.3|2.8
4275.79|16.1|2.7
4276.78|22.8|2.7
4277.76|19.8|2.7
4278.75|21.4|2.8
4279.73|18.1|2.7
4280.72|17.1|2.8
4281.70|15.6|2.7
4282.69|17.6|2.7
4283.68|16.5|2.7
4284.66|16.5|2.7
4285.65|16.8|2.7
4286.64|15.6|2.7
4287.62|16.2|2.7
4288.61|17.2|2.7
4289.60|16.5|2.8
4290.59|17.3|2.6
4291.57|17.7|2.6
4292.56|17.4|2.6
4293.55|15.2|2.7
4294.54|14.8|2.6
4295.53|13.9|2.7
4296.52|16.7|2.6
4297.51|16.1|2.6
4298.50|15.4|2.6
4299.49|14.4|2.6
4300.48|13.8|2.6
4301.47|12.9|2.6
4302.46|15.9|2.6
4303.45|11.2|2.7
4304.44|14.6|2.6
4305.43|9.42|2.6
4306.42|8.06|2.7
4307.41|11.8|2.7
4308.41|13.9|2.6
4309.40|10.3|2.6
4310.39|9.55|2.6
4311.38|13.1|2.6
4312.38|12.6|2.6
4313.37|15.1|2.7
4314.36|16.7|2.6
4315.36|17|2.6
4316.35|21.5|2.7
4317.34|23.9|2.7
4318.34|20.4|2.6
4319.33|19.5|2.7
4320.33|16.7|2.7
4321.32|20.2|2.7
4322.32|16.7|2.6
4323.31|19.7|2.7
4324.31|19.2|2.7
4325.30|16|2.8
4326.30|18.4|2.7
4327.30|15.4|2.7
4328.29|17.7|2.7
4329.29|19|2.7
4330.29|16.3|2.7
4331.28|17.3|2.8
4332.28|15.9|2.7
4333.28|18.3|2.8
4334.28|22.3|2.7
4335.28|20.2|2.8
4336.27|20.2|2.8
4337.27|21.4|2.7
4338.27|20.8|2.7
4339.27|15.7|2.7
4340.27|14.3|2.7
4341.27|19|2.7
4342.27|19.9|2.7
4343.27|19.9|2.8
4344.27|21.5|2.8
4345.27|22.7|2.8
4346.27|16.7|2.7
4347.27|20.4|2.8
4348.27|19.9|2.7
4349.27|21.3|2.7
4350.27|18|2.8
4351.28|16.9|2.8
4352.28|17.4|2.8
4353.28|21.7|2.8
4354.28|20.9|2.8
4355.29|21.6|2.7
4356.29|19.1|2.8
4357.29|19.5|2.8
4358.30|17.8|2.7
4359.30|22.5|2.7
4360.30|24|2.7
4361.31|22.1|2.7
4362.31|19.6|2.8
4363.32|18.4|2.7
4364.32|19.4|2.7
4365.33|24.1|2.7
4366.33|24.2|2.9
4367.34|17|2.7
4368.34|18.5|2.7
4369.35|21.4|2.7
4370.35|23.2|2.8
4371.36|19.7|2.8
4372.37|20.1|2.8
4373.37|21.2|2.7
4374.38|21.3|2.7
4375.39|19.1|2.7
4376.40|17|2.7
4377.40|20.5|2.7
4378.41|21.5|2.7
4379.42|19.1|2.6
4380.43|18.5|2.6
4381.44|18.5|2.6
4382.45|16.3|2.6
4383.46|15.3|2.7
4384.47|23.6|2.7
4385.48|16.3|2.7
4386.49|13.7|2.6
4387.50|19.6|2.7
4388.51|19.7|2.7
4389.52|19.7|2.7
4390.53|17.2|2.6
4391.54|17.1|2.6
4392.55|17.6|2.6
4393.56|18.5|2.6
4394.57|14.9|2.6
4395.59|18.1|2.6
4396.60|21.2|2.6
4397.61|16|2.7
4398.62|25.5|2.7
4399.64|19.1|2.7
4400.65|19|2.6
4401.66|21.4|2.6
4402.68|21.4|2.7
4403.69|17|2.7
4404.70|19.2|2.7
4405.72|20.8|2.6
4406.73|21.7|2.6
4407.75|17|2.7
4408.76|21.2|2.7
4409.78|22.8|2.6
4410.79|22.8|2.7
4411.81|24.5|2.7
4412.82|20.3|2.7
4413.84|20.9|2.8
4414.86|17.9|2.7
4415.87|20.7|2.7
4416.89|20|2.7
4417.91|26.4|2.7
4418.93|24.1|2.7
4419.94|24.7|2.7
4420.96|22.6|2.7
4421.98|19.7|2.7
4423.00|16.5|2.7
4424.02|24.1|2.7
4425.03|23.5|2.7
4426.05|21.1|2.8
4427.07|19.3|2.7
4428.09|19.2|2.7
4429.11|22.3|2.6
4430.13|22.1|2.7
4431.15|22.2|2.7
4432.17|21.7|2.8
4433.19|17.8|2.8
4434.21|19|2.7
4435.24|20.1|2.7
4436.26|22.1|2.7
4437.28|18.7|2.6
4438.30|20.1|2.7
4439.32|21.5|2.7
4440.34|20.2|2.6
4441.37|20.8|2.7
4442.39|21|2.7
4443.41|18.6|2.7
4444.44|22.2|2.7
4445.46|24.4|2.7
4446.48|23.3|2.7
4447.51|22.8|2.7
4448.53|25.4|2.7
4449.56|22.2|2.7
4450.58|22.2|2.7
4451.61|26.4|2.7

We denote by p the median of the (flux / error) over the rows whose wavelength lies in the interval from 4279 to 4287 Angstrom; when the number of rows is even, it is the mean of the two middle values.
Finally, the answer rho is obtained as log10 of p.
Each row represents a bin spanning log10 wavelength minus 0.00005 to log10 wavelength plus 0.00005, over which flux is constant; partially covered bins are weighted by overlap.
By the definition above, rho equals 0.79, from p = 6.1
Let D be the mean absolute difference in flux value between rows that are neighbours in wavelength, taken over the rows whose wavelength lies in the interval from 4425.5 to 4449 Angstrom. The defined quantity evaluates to 1.6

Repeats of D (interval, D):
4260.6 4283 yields 2.8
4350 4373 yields 2.1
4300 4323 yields 2.6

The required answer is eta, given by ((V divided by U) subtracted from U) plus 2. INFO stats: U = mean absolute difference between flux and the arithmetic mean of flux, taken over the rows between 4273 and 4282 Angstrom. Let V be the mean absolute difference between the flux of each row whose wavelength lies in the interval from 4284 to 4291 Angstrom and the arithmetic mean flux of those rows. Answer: 4.0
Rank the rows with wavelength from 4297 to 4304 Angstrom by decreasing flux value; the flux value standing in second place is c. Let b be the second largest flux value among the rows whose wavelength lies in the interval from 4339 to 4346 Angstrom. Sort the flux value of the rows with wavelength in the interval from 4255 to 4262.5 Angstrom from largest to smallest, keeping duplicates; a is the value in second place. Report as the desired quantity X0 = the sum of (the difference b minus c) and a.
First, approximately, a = 18.6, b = 21.5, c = 15.9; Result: 24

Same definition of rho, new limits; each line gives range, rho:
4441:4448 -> 0.91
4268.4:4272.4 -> 0.69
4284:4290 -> 0.78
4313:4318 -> 0.82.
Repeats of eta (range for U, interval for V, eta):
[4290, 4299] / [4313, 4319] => 0.5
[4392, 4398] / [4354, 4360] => 2.6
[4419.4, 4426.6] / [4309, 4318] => 2.6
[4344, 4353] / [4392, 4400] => 2.7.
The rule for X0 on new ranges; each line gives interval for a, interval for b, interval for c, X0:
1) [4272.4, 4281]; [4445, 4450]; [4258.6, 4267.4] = 24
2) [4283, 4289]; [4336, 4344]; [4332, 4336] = 17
